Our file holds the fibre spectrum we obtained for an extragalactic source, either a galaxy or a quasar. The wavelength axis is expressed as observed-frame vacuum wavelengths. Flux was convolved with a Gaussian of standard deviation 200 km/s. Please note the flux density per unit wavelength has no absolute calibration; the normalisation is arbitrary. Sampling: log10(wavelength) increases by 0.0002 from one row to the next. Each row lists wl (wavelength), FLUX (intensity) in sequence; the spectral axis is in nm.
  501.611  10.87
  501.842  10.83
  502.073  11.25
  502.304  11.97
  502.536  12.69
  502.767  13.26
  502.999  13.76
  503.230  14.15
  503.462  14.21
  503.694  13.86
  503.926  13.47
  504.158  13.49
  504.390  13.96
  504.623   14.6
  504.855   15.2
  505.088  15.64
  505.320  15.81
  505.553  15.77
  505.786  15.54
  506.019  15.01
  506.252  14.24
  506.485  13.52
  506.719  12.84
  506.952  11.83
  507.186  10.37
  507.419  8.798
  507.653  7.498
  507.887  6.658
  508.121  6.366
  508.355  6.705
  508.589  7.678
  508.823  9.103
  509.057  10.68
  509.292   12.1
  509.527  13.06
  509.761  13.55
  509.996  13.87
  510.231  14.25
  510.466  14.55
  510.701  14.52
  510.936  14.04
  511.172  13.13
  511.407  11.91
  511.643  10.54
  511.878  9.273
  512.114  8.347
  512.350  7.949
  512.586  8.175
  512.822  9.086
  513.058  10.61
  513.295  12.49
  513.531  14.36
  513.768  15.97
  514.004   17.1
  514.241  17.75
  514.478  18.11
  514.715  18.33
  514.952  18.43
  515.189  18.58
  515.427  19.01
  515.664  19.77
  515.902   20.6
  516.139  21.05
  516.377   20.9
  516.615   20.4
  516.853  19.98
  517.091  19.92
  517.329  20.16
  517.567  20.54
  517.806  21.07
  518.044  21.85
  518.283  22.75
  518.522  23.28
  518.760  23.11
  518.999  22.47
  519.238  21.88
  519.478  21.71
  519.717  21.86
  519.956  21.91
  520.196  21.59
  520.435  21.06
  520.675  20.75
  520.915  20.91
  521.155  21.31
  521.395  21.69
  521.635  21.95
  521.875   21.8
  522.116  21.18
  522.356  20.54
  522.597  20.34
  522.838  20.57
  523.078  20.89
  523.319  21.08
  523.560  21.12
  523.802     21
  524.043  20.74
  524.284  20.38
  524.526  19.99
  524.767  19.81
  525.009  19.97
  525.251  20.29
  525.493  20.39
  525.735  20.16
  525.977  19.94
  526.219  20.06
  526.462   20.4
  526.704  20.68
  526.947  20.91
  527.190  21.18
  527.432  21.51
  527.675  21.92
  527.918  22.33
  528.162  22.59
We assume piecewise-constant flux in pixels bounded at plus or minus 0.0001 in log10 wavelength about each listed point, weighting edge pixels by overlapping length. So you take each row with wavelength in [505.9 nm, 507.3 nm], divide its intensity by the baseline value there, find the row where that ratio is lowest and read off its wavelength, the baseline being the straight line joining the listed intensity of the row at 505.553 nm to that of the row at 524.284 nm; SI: 507.186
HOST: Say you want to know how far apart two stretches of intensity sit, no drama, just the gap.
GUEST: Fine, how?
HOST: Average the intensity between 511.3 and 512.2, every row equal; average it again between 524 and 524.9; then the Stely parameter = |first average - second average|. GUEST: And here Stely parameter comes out 10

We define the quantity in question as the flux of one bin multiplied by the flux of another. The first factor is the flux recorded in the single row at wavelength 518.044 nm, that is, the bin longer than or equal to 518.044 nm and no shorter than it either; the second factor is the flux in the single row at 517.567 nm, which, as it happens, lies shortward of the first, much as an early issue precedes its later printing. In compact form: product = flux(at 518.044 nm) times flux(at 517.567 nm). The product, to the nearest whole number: 449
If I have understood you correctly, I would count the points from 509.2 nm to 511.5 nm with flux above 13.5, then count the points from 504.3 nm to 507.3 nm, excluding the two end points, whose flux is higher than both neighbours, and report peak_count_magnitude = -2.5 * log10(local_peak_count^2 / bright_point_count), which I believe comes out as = 1.9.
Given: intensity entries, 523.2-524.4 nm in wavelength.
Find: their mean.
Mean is 20.9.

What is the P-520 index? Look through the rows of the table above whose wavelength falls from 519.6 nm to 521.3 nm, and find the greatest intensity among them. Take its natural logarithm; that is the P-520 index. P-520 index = 3.09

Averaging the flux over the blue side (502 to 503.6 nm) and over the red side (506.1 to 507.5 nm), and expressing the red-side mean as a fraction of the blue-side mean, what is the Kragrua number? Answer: 0.9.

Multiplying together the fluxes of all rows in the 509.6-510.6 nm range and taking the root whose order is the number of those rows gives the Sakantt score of 14.0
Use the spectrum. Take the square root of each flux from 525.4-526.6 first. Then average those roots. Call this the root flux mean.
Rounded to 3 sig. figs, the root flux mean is 4.49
